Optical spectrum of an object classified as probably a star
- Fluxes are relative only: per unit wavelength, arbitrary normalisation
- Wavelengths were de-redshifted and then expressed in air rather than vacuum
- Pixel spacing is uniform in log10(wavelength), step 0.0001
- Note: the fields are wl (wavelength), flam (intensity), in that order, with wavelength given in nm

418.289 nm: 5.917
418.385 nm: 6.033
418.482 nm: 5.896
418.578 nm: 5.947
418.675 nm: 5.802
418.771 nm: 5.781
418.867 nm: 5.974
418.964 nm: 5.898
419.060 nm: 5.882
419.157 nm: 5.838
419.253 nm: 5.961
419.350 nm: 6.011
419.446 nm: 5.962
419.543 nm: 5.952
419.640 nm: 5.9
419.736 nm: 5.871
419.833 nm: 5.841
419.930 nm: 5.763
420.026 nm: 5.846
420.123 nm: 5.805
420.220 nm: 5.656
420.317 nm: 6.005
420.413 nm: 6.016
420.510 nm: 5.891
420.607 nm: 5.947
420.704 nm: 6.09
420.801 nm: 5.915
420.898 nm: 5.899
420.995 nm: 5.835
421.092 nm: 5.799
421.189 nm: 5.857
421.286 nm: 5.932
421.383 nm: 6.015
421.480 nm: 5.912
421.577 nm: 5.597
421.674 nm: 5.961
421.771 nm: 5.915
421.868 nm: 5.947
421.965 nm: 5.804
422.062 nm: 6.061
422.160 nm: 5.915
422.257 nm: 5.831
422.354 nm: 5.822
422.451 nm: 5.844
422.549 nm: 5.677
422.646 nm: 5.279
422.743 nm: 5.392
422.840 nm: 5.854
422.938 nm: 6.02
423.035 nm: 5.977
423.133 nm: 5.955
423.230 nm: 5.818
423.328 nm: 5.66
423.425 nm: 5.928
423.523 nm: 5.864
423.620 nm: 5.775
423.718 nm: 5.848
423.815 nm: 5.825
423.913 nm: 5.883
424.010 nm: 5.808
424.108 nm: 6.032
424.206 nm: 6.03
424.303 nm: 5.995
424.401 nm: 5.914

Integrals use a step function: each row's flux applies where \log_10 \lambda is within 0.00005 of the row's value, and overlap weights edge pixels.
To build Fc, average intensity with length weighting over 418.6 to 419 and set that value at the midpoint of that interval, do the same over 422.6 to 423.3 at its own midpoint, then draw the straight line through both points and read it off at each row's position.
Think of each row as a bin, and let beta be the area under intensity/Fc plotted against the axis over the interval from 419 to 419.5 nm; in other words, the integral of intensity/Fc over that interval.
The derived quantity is 0.51 nm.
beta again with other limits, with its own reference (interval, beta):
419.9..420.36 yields 0.46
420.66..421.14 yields 0.49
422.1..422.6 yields 0.50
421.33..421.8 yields 0.48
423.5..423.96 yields 0.47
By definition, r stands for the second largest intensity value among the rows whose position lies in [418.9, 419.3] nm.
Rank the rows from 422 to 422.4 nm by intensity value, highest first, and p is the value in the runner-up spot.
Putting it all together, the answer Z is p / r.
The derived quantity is 1.00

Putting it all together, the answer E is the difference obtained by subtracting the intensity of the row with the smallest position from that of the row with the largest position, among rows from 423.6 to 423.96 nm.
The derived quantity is 0.108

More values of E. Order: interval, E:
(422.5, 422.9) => 0.177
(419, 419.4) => 0.129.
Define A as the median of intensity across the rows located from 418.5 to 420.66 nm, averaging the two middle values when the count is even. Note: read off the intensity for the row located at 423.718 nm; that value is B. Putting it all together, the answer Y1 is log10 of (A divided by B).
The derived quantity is 0.003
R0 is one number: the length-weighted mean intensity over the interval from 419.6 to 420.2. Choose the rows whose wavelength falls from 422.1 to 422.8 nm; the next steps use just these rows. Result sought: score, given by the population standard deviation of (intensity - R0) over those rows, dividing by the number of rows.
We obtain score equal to 0.230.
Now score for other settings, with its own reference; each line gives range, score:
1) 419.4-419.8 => 0.037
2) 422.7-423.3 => 0.210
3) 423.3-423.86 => 0.084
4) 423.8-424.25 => 0.097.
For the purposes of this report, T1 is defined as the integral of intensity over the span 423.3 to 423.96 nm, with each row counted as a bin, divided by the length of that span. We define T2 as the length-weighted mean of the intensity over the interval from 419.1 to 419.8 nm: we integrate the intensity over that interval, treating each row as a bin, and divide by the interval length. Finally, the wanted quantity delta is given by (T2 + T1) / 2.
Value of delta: 5.88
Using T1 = 5.83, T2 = 5.92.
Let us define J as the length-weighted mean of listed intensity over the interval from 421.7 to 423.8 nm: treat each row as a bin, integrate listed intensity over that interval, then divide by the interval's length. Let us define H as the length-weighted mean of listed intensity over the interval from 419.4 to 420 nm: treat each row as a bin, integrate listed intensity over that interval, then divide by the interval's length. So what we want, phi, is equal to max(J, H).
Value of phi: 5.879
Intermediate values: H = 5.88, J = 5.82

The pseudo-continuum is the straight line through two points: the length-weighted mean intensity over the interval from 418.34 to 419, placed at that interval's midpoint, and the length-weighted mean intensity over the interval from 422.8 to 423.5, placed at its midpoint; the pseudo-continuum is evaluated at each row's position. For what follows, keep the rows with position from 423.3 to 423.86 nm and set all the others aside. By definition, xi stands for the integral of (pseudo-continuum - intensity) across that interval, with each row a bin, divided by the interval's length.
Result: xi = 0.06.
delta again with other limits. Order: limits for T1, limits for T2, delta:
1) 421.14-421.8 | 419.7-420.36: 5.85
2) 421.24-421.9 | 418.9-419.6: 5.91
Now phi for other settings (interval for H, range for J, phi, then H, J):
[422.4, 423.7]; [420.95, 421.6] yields 5.860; 5.77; 5.86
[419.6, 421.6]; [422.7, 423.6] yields 5.879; 5.88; 5.83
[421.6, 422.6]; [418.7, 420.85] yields 5.900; 5.87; 5.90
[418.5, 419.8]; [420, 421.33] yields 5.906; 5.91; 5.89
